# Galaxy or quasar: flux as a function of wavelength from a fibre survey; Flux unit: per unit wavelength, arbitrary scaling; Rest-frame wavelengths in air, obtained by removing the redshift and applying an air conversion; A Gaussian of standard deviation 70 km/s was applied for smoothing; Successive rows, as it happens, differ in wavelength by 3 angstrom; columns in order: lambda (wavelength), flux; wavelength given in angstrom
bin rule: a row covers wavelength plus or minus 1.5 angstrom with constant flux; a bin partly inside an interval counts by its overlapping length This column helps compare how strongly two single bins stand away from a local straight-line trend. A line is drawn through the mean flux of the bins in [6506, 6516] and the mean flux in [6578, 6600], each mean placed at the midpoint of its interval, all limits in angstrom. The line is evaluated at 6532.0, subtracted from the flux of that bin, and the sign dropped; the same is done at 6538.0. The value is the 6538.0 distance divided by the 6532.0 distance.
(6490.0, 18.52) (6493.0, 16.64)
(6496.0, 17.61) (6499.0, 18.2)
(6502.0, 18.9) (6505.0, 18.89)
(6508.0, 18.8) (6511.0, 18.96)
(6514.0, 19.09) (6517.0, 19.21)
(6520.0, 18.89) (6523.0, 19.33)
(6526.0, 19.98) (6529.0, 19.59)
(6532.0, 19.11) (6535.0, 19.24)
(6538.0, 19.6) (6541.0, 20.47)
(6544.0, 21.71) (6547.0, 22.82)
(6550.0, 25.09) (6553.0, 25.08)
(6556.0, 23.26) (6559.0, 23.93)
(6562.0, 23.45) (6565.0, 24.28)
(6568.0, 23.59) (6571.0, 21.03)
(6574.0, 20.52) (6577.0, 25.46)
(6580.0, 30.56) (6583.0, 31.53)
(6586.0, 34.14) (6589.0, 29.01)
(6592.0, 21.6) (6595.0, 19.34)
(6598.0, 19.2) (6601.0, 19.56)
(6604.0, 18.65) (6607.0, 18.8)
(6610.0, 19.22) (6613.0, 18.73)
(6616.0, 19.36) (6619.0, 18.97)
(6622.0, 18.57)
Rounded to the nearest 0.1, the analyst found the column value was 1.0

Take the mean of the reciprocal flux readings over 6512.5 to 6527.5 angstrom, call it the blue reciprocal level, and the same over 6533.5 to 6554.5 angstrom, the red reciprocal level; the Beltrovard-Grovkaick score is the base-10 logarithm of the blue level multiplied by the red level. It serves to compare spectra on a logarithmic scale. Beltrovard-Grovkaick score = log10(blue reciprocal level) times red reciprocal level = -0.059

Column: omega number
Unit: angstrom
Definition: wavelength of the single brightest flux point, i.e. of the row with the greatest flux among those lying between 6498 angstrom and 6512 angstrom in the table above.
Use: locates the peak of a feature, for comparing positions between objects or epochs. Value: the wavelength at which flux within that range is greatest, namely 6511.0 angstrom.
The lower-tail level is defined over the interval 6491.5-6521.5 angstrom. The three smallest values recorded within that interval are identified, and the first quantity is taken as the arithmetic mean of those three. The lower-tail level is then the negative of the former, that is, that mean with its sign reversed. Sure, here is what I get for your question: -17.5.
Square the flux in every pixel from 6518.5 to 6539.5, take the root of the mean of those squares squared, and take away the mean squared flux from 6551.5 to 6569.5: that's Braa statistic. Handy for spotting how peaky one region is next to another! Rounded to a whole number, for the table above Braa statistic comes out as -197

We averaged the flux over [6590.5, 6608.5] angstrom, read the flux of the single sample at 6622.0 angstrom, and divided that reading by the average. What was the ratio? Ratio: 1.0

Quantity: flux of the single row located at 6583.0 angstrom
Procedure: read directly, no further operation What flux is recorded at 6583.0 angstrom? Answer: 31.53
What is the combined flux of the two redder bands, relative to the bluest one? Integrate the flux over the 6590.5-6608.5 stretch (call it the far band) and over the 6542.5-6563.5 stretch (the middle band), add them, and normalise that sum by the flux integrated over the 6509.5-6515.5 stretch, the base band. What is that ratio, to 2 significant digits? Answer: 7.4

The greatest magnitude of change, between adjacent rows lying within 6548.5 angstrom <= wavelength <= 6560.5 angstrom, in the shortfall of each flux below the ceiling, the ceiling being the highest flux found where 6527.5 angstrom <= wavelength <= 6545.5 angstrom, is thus 1.8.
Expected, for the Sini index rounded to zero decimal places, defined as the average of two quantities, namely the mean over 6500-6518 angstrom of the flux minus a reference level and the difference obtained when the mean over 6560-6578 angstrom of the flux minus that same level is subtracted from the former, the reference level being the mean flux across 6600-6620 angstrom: -2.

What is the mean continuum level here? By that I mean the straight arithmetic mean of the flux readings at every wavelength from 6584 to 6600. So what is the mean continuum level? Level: 25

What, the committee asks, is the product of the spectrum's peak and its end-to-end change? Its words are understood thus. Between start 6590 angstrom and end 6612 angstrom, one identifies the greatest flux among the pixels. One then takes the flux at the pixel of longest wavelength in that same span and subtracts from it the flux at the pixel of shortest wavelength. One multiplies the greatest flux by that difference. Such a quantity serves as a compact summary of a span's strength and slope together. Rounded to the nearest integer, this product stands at -51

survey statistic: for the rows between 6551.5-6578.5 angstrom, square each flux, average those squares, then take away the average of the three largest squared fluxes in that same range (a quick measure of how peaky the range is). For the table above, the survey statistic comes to -72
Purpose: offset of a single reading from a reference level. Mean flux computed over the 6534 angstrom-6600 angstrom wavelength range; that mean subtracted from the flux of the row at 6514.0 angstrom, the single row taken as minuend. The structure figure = -4.77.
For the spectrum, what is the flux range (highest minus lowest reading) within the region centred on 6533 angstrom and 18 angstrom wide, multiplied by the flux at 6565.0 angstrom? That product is 33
